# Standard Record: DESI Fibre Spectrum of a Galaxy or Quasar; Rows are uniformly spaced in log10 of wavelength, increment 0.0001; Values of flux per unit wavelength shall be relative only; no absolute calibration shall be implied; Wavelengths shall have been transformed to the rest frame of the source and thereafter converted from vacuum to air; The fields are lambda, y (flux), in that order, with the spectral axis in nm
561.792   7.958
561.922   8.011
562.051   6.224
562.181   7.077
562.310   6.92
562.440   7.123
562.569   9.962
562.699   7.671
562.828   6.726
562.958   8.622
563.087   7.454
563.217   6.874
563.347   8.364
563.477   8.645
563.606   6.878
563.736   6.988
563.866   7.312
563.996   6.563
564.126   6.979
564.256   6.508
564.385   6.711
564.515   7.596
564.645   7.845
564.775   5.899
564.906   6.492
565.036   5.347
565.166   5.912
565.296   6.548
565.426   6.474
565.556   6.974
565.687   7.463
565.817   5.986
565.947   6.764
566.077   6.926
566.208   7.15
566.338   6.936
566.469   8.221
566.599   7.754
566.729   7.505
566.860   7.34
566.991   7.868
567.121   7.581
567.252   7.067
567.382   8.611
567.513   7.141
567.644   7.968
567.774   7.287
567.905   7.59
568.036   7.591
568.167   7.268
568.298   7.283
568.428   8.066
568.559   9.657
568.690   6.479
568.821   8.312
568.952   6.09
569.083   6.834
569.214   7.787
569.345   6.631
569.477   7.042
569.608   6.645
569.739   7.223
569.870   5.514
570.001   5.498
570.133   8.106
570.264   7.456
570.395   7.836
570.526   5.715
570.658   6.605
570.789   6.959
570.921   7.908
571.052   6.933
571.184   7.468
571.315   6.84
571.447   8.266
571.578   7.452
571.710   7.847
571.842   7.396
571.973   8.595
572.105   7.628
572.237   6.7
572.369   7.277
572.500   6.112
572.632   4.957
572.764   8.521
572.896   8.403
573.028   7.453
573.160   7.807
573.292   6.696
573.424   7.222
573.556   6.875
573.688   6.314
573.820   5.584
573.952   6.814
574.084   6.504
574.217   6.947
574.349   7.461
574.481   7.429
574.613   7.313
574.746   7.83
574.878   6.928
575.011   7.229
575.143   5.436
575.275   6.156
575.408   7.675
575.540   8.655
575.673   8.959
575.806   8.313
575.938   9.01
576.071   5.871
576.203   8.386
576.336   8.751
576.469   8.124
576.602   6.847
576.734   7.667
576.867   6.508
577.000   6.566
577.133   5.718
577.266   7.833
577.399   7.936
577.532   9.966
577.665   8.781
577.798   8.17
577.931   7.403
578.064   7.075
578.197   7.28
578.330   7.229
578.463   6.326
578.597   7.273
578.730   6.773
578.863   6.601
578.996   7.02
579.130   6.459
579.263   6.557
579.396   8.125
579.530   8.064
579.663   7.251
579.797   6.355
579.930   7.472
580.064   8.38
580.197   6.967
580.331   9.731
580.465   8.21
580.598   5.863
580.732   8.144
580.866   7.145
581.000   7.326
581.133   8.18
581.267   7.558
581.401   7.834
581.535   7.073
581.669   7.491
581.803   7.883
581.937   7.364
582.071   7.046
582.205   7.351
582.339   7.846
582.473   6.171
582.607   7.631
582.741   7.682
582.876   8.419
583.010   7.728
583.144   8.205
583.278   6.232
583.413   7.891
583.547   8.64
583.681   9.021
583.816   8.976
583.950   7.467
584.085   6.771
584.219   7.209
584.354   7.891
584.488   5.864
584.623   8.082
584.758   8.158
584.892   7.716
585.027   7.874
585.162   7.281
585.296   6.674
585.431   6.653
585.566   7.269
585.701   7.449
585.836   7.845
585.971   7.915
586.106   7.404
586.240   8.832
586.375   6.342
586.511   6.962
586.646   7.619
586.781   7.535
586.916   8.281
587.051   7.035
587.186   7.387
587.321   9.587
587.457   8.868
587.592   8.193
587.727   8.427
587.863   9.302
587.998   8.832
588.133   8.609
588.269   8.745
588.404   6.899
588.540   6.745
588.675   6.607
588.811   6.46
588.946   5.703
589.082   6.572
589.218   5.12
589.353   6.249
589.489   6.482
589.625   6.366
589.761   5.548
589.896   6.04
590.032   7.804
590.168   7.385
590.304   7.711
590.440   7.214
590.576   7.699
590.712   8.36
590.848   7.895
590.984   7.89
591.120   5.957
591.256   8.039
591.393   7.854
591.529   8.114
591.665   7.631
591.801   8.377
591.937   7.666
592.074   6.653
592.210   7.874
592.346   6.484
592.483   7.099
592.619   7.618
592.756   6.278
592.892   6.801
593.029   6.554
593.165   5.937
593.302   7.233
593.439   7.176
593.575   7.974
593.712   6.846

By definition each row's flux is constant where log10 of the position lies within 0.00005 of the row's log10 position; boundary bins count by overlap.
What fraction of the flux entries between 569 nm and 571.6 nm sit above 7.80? 0.200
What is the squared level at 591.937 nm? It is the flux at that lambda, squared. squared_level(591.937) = 58.8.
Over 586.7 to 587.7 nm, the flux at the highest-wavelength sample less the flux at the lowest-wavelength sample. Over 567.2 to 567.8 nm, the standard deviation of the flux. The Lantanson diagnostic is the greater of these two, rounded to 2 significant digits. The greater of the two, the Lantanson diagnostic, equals 0.66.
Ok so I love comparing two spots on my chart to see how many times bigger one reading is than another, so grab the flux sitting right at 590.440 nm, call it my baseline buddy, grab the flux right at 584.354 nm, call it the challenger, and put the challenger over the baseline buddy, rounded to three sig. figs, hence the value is 1.09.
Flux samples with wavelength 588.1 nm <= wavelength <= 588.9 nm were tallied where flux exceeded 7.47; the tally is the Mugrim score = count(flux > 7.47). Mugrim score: 2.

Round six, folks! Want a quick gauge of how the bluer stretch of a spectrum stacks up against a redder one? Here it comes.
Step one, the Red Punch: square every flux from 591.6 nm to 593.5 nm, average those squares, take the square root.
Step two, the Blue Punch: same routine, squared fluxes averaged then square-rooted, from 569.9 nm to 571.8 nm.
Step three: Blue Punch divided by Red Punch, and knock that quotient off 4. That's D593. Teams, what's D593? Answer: 2.98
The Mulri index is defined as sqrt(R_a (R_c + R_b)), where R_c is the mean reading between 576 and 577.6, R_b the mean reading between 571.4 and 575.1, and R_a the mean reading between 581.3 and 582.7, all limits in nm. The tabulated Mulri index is 10.4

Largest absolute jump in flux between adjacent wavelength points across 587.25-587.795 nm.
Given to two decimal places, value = 0.72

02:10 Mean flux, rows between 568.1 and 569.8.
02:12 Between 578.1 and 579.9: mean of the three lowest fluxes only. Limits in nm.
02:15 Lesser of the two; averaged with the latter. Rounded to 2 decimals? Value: 6.38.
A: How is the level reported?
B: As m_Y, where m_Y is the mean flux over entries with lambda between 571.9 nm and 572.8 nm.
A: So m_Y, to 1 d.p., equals 7.1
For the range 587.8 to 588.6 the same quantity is 8.2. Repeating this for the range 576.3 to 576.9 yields 7.6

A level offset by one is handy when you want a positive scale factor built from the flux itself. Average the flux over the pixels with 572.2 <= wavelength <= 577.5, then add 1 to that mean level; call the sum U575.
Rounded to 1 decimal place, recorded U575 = 8.2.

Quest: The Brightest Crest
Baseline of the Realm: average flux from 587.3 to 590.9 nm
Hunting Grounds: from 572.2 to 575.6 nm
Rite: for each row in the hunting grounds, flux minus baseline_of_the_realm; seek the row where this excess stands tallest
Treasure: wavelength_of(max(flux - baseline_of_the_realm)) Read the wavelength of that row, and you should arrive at 575.540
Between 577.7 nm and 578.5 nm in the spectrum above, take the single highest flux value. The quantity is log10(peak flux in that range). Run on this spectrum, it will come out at 0.91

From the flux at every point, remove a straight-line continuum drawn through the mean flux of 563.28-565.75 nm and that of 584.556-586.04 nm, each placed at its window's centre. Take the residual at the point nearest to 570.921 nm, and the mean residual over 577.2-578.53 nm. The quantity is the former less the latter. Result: 0.31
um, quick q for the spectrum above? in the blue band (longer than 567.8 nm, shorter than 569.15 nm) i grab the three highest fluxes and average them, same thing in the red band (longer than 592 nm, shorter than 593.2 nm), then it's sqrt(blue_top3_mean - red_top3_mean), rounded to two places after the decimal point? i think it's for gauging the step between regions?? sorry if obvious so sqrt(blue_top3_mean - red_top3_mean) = 1.07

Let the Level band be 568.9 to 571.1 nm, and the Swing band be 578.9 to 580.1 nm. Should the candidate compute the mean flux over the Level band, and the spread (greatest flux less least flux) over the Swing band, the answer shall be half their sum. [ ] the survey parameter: 4.4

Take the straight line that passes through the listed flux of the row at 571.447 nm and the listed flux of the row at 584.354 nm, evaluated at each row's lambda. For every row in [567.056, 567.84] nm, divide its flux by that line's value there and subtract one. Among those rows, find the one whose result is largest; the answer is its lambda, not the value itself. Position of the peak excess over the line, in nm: 567.382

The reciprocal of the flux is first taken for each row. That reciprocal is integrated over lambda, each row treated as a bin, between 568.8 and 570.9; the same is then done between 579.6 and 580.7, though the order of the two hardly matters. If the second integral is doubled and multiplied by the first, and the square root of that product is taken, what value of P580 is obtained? 0.30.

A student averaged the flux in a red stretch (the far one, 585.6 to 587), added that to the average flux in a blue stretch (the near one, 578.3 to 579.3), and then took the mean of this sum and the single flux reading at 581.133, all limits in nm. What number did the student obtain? 11.3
